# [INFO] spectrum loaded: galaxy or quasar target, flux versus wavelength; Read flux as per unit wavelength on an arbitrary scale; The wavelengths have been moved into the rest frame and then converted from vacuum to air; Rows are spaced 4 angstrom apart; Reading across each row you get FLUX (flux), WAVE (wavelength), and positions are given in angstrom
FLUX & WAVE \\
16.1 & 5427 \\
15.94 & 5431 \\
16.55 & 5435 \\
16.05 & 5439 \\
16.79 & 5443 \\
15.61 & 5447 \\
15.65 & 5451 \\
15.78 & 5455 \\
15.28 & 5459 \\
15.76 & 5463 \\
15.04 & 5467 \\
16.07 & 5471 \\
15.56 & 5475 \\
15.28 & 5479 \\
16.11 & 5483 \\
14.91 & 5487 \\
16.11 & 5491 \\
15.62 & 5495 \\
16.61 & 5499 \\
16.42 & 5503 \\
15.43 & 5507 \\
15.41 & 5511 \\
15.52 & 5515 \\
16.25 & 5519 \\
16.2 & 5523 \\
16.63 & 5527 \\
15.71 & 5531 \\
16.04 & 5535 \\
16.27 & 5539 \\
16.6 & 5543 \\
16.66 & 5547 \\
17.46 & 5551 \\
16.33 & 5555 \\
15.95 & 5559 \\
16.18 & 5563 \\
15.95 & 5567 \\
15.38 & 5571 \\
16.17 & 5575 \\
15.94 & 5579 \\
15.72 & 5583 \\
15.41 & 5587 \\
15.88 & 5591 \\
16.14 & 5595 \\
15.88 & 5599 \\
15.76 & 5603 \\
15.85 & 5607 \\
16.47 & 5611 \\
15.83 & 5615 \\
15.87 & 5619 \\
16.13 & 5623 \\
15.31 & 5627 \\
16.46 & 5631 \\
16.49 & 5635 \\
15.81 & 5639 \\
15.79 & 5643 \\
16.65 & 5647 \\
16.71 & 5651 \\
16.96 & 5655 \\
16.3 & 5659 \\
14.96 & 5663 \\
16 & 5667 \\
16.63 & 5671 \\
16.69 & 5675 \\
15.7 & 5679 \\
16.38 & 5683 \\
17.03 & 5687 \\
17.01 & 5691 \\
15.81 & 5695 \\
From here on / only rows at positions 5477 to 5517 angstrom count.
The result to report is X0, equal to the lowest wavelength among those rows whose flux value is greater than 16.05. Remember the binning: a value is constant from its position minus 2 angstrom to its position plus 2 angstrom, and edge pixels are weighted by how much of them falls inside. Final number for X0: 5483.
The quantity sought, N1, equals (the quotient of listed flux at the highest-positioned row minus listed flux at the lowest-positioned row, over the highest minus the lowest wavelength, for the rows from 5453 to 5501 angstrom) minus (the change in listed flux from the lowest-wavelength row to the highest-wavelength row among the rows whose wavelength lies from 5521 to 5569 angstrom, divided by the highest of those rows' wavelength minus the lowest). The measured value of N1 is 0.02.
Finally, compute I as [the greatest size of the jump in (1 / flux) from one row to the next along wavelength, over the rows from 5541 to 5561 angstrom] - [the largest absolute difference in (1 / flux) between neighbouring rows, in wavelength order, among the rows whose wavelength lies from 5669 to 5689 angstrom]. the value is 0.0002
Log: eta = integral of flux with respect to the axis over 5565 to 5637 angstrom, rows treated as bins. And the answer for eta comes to 1147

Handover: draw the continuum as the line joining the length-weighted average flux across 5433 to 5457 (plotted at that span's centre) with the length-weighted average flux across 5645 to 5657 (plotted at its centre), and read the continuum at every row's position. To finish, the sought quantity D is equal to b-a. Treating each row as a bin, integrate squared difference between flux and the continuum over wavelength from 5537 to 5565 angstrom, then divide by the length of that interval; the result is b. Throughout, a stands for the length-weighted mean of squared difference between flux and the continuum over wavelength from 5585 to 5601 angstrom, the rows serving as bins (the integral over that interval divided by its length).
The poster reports -0.4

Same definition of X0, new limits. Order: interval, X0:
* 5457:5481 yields 5471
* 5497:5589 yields 5499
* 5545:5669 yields 5547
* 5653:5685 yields 5655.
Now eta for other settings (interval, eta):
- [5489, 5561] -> 1165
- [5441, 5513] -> 1134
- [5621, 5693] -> 1172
